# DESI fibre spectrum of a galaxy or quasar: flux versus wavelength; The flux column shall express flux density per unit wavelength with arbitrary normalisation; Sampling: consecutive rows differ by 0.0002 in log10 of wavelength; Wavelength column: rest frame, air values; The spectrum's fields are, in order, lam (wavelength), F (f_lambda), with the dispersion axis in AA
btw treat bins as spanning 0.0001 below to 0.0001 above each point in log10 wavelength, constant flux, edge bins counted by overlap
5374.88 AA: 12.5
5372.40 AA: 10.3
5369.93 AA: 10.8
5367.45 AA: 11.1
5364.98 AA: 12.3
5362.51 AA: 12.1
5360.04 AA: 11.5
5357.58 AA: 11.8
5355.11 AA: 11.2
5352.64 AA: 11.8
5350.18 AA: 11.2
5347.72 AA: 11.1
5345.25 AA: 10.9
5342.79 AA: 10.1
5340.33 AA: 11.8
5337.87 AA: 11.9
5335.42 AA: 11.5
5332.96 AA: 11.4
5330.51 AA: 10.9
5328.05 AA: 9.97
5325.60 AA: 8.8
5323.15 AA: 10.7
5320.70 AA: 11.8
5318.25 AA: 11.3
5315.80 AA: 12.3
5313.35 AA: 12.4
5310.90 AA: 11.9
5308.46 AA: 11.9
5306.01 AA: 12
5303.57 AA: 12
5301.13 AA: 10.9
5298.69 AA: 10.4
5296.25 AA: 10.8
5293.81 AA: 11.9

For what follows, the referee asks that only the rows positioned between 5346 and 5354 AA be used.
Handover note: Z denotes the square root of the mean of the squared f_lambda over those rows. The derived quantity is 11.4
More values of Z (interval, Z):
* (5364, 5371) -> 11.4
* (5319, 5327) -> 10.5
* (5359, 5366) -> 12.0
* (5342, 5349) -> 10.7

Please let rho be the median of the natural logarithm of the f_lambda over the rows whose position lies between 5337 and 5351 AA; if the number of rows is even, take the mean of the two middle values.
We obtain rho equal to 2.41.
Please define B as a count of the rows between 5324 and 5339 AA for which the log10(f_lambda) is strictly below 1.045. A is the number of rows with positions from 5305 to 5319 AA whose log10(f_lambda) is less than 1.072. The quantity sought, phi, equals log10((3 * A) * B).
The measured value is 1.0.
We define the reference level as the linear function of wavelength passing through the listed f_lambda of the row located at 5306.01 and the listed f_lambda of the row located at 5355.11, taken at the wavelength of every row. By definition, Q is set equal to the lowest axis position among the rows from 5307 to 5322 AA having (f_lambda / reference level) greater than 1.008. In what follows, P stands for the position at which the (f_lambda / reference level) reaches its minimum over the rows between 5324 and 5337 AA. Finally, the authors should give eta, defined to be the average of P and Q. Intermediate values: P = 5325.60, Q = 5313.35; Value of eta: 5319.5 AA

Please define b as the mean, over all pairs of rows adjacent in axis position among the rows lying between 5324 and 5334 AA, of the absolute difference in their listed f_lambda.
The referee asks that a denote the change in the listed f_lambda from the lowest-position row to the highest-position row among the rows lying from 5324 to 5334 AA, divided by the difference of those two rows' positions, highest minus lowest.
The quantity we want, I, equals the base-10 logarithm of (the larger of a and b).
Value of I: -0.1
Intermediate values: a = 0.35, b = 0.9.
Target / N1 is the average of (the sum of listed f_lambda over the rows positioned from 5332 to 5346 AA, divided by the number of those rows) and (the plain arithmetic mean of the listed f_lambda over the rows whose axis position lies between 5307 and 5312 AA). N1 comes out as 11.6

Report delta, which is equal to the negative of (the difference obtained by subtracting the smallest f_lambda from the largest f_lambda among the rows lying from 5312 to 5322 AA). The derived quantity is -1.10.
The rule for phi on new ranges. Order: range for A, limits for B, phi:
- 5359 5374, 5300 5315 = 1.1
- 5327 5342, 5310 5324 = 1.2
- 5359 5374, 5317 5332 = 1.7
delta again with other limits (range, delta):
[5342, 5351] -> -1.10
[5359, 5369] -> -1.20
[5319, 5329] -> -3.00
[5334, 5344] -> -1.80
